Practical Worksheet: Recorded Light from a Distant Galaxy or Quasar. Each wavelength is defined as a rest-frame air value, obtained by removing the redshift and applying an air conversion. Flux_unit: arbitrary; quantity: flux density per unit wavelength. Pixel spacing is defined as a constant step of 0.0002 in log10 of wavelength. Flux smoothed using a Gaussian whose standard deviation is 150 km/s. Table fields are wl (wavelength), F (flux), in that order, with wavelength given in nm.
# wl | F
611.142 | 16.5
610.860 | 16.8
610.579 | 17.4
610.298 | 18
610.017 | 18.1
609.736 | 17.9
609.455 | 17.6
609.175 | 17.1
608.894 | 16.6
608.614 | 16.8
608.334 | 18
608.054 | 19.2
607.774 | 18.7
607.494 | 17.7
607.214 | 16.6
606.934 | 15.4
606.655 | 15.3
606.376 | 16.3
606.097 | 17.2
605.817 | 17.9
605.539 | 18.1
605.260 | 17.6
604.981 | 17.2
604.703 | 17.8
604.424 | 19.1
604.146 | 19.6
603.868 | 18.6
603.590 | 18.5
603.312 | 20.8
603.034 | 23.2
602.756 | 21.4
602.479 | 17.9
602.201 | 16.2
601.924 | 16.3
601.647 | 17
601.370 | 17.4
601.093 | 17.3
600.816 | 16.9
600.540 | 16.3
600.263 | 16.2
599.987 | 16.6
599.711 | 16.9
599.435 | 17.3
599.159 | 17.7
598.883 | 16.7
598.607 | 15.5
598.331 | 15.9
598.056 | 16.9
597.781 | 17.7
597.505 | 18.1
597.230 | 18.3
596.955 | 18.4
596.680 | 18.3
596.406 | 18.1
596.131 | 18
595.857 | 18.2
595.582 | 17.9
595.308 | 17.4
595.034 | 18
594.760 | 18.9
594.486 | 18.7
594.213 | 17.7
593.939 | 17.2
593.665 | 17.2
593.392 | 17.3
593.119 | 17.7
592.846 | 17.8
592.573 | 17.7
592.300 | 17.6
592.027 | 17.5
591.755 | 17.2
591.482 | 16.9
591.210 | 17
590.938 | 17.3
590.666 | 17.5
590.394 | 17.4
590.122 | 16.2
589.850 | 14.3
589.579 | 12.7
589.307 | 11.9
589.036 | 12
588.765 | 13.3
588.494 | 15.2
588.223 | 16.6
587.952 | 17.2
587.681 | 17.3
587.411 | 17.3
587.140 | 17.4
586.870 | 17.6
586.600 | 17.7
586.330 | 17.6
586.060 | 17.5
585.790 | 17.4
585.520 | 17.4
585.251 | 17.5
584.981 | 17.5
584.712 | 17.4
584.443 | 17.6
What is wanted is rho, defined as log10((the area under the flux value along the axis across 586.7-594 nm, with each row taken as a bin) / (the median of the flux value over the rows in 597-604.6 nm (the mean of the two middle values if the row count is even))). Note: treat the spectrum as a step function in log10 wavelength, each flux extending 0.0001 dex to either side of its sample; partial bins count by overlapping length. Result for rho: 0.84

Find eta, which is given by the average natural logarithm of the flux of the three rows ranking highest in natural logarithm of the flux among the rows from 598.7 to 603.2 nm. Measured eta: 3.03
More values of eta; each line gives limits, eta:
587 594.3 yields 2.88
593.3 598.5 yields 2.93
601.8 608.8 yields 3.08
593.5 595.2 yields 2.92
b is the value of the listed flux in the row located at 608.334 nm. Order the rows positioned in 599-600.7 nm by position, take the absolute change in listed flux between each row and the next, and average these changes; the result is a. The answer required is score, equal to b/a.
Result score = 56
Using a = 0.3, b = 18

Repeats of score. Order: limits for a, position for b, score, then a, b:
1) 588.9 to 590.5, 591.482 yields 15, 1.1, 16.9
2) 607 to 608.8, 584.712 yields 17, 1.0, 17.4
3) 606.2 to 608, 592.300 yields 20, 0.9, 17.6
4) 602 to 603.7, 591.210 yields 7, 2.3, 17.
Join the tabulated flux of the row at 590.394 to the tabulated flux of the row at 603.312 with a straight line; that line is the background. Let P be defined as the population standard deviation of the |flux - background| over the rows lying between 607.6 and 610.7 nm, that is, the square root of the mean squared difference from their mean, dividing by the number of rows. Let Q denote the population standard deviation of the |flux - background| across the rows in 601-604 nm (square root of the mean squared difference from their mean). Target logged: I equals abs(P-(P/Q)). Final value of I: 0.15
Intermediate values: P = 0.84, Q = 1.2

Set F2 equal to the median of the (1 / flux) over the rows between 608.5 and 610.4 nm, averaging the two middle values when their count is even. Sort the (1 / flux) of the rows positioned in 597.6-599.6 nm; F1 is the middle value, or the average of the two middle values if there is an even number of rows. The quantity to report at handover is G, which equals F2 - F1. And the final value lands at -0.0024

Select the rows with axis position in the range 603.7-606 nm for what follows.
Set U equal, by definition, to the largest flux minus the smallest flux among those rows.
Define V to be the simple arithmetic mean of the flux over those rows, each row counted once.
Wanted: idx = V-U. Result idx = 15.8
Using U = 2.4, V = 18.2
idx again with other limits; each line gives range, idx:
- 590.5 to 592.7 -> 16.5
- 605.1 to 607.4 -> 14.0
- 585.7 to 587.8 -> 17.1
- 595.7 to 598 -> 17.4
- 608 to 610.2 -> 15.1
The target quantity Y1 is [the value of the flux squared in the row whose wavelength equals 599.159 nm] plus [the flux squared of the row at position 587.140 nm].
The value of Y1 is 616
